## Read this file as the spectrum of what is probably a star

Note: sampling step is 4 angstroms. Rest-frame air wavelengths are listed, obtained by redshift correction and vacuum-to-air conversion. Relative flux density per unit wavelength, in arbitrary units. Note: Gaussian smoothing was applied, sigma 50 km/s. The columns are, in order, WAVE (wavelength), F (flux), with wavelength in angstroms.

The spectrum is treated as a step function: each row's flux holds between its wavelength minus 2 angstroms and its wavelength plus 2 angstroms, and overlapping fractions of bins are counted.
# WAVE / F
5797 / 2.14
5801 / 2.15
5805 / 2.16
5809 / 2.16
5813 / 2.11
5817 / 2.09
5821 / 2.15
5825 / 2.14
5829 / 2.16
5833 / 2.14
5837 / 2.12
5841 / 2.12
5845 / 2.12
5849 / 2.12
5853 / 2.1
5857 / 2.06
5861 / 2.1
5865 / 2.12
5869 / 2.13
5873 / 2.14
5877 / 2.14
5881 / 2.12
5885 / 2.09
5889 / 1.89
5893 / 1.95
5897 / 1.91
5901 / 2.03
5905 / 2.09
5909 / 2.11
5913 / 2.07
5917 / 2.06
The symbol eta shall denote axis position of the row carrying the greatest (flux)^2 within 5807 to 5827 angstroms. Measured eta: 5809 angstroms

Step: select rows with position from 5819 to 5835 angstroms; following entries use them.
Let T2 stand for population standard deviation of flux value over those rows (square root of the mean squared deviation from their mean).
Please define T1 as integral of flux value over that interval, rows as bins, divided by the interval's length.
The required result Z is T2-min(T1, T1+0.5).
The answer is -2.14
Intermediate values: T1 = 2.15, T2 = 0.008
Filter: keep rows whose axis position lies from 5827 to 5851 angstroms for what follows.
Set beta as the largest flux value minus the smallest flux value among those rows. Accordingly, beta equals 0.04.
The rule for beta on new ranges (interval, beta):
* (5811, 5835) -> 0.07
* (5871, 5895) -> 0.25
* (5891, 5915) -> 0.20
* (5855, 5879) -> 0.08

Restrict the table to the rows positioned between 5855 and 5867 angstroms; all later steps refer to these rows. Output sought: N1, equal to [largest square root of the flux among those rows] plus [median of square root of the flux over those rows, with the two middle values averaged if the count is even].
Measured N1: 2.91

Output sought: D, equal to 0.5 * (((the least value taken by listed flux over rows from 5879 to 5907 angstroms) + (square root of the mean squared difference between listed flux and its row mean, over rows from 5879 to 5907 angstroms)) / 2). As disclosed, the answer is 0.494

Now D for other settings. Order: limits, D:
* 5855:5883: 0.522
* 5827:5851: 0.534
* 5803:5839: 0.528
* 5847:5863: 0.520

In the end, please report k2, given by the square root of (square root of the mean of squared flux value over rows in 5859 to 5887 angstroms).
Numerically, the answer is 1.46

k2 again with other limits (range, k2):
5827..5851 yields 1.46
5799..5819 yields 1.46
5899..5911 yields 1.44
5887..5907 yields 1.41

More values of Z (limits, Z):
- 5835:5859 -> -2.08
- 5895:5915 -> -1.97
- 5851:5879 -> -2.09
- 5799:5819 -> -2.11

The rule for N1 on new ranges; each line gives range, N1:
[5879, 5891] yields 2.90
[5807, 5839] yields 2.93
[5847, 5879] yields 2.92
